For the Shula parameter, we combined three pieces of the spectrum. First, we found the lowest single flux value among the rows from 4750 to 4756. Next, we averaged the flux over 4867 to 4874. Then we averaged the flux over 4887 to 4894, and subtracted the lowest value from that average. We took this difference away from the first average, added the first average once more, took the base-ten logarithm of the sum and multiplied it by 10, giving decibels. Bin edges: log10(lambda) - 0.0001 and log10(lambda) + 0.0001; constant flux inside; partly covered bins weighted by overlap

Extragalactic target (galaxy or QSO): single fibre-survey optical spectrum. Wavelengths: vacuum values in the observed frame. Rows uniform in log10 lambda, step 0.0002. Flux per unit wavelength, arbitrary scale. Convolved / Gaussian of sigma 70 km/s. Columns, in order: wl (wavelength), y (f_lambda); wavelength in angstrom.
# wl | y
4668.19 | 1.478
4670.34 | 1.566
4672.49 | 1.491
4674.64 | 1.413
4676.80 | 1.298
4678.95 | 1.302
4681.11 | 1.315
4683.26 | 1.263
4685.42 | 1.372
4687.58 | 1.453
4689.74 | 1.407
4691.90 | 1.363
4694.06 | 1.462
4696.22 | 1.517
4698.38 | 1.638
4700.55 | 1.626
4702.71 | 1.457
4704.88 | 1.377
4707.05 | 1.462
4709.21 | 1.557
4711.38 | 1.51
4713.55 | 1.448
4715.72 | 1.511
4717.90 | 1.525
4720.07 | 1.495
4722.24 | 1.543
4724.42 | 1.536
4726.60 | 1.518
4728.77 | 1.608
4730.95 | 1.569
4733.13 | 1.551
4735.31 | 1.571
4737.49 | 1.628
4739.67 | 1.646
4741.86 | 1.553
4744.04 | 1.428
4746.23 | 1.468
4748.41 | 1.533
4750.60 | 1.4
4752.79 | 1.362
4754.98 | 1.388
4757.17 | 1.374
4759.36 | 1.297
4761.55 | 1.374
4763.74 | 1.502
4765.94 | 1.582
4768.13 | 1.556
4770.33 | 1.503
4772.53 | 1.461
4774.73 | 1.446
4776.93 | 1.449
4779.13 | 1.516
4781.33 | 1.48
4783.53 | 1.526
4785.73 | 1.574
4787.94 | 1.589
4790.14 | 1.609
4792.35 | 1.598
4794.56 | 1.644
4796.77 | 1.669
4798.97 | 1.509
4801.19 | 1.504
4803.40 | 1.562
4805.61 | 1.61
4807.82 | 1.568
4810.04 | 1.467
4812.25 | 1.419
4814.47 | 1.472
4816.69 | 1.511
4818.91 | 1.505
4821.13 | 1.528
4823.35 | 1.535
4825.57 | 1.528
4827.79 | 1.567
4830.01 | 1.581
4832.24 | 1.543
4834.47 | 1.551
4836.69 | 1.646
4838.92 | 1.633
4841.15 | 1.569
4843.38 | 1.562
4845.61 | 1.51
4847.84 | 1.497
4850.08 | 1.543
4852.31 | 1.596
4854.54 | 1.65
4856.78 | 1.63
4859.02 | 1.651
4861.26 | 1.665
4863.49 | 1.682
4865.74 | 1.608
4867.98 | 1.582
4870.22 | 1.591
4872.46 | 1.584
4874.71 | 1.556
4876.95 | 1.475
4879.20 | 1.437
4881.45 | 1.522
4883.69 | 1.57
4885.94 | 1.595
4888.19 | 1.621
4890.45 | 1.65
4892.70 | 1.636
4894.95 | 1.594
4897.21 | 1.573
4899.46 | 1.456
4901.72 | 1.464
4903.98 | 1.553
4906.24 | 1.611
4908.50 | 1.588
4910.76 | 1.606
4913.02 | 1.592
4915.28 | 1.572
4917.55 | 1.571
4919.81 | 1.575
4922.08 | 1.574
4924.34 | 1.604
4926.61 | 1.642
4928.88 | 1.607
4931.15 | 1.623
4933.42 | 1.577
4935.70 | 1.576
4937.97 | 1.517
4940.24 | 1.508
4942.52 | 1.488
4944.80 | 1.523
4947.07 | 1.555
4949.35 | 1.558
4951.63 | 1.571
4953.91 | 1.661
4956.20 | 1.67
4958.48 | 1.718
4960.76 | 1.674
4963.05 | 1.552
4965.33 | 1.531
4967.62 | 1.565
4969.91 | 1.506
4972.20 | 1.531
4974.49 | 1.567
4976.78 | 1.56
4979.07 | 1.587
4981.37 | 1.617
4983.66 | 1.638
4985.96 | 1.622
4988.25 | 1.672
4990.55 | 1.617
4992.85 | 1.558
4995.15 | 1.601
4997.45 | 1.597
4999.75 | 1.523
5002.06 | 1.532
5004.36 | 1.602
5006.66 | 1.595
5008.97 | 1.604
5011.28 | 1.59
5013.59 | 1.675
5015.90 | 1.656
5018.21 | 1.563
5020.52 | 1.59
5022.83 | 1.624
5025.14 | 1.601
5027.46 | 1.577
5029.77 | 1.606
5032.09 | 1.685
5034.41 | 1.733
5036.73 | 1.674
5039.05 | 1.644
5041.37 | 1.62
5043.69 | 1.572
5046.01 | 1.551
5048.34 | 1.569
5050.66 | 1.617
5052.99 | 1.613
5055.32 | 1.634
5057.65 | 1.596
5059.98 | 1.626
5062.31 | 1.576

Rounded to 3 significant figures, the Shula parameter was 4.62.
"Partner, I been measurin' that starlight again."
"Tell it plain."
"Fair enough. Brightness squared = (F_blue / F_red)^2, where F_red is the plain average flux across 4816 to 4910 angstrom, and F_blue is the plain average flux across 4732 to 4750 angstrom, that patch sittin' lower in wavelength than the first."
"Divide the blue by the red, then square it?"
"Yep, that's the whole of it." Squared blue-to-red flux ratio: 0.97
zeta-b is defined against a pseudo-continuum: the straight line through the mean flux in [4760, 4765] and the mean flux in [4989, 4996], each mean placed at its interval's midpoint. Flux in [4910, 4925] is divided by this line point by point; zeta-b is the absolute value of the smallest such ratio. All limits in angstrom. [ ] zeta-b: 1.02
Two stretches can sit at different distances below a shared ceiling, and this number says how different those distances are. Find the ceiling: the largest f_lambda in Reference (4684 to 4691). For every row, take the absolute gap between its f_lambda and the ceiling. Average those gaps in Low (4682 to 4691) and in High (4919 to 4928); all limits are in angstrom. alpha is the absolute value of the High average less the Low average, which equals 0.066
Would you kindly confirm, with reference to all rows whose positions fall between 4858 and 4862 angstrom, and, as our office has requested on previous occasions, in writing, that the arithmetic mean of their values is 1.66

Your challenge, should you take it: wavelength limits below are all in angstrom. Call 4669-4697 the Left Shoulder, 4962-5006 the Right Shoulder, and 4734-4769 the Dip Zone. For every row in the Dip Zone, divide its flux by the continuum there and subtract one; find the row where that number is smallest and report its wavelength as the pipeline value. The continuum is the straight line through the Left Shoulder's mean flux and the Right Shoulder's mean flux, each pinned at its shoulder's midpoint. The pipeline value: 4759.36 angstrom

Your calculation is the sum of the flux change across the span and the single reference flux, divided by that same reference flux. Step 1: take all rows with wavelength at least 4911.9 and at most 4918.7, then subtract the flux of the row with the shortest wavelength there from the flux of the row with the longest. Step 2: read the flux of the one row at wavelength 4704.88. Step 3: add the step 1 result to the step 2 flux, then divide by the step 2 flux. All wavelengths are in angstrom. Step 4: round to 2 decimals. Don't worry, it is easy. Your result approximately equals 0.98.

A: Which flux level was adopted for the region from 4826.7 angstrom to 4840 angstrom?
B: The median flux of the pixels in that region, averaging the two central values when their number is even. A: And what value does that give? 1.57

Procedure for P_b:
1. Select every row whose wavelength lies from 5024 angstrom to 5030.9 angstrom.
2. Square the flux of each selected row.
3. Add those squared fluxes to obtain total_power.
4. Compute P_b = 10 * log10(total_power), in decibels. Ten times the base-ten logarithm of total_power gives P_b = 8.82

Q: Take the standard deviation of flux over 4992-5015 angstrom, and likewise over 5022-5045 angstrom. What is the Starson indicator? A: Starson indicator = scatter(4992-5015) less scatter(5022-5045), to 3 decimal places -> -0.008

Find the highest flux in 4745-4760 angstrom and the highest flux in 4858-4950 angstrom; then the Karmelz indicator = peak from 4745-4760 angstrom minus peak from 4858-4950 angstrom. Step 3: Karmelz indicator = -0.15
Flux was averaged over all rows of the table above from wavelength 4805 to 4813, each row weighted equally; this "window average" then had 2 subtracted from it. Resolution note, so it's -0.48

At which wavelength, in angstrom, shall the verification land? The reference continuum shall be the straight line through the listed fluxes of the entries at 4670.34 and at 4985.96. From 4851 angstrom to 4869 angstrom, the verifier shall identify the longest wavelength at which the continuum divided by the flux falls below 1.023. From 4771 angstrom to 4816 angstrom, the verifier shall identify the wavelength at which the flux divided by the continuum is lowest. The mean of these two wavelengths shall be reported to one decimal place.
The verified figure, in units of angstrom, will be 4840.1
